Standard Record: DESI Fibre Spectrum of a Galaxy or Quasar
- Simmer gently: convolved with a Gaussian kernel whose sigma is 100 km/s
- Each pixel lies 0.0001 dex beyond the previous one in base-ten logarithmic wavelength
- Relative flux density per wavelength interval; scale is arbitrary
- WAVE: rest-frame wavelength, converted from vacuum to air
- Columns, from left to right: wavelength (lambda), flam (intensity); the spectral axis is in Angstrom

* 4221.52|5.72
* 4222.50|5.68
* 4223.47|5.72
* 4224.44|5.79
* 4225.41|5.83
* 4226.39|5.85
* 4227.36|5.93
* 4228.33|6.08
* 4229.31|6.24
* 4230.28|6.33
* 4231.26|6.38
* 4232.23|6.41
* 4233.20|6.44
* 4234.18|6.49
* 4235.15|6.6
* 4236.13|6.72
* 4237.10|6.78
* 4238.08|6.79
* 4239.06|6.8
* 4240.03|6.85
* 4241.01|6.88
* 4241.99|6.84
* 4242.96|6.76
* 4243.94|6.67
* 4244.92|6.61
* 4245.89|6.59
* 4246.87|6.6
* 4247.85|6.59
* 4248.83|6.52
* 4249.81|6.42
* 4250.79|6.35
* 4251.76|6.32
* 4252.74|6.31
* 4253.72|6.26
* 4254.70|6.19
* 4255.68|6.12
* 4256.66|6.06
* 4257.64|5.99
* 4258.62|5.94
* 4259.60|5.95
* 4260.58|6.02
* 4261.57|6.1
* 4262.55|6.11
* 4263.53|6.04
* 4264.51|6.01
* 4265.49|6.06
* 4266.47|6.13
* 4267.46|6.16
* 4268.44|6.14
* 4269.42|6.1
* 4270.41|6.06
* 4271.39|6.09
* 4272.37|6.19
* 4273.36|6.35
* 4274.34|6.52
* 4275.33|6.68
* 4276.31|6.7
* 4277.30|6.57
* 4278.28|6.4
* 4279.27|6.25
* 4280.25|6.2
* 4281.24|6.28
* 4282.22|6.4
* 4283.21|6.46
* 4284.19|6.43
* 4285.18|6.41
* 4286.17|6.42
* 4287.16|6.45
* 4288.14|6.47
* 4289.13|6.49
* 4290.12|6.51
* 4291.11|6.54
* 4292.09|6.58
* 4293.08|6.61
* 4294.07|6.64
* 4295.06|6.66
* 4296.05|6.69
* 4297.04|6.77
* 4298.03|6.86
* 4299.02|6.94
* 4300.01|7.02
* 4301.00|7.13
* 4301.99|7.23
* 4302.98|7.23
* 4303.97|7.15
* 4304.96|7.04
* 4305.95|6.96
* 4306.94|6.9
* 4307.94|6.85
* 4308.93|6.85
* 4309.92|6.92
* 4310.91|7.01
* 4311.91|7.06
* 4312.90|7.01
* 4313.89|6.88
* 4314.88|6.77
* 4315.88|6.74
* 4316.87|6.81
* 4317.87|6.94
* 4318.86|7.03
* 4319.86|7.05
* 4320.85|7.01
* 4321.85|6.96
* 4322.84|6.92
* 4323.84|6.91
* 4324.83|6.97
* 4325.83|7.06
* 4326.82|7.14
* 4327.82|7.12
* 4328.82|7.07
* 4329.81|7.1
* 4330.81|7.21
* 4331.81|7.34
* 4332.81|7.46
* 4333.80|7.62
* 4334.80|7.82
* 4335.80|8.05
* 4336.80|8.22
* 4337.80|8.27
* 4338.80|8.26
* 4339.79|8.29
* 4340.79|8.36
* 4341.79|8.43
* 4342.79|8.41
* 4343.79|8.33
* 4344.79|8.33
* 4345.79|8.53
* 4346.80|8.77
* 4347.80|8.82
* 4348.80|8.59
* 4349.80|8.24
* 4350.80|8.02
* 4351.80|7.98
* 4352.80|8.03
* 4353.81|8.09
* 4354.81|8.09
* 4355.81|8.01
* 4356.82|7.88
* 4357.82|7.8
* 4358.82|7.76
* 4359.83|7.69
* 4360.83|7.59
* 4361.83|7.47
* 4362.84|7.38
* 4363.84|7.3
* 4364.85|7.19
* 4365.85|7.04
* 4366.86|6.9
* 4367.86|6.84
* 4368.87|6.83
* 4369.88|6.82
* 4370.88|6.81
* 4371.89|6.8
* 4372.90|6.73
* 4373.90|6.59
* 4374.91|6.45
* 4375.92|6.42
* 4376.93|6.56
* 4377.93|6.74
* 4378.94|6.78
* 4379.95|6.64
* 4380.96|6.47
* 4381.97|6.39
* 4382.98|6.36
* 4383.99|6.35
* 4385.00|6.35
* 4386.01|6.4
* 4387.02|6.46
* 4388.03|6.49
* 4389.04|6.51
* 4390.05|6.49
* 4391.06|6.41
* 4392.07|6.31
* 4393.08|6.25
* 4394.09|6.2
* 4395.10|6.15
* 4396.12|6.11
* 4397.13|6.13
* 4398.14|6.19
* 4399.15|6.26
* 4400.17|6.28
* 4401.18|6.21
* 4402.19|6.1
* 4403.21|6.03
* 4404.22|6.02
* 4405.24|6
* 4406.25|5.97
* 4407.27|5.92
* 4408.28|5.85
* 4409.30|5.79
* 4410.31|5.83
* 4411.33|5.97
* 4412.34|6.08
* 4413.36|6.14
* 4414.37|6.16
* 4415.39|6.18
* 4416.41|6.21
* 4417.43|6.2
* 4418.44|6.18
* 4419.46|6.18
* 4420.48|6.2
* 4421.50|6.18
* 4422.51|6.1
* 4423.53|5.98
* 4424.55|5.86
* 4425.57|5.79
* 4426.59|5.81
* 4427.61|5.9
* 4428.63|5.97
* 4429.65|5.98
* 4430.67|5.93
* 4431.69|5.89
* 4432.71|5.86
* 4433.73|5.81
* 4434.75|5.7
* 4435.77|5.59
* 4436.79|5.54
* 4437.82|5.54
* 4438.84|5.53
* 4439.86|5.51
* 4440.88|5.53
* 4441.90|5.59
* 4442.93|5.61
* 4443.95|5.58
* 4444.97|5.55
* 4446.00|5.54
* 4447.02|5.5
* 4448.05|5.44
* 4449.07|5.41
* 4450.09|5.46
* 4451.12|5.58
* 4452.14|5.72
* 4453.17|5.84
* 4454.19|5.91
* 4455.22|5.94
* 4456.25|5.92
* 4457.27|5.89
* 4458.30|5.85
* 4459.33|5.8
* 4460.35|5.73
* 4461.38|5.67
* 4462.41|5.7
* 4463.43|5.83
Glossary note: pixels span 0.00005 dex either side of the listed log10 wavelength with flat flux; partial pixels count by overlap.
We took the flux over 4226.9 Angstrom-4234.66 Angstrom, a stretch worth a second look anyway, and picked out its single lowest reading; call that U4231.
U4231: 5.93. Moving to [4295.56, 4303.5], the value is 6.69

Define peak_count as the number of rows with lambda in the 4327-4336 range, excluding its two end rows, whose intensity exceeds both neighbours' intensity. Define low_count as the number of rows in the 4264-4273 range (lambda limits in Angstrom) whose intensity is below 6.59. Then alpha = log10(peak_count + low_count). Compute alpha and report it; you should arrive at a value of 0.954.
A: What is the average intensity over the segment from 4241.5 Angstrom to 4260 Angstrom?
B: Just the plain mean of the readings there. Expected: 6.4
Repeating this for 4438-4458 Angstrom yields 5.6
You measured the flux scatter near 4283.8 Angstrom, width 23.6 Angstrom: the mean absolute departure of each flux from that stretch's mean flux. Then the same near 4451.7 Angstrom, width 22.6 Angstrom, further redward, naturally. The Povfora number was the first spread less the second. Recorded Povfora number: -0.03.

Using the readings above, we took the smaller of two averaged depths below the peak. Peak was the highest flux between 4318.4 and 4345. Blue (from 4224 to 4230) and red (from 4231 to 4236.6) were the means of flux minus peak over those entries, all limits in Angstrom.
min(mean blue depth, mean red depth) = -2.5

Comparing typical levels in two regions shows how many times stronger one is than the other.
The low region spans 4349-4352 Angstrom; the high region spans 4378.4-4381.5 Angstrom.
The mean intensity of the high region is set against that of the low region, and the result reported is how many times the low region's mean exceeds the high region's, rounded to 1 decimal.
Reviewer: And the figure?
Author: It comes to 1.2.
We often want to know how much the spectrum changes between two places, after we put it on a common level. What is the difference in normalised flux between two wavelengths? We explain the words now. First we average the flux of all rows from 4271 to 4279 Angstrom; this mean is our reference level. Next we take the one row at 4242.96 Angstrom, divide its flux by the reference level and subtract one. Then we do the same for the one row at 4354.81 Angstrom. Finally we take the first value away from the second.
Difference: 0.21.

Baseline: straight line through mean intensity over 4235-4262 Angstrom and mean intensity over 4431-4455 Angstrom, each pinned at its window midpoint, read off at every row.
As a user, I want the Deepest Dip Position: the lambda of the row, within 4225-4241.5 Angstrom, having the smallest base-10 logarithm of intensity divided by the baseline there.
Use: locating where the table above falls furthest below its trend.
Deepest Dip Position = 4225.41 Angstrom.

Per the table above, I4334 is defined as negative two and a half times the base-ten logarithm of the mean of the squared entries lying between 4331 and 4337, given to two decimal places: -4.45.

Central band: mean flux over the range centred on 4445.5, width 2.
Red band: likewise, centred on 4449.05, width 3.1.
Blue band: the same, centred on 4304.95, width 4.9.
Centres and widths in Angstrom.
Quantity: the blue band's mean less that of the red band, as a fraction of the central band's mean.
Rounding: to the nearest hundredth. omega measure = 0.29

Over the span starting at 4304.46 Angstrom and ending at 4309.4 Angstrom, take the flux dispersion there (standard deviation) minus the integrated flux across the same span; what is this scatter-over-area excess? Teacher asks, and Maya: -34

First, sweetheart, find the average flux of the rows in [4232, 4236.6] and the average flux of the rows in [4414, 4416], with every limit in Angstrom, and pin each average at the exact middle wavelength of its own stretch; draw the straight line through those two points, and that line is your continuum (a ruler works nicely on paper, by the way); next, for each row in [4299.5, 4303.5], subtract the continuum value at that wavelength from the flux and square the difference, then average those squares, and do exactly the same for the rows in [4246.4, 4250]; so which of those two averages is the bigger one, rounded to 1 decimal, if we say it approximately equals 0.6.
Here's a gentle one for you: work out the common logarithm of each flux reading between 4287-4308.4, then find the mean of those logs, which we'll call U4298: 0.83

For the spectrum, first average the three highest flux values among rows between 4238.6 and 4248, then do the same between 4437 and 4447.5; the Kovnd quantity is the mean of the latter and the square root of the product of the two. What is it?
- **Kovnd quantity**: 5.9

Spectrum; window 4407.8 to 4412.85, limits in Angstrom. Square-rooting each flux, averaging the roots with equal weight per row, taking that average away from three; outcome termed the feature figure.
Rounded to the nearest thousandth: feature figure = 0.570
